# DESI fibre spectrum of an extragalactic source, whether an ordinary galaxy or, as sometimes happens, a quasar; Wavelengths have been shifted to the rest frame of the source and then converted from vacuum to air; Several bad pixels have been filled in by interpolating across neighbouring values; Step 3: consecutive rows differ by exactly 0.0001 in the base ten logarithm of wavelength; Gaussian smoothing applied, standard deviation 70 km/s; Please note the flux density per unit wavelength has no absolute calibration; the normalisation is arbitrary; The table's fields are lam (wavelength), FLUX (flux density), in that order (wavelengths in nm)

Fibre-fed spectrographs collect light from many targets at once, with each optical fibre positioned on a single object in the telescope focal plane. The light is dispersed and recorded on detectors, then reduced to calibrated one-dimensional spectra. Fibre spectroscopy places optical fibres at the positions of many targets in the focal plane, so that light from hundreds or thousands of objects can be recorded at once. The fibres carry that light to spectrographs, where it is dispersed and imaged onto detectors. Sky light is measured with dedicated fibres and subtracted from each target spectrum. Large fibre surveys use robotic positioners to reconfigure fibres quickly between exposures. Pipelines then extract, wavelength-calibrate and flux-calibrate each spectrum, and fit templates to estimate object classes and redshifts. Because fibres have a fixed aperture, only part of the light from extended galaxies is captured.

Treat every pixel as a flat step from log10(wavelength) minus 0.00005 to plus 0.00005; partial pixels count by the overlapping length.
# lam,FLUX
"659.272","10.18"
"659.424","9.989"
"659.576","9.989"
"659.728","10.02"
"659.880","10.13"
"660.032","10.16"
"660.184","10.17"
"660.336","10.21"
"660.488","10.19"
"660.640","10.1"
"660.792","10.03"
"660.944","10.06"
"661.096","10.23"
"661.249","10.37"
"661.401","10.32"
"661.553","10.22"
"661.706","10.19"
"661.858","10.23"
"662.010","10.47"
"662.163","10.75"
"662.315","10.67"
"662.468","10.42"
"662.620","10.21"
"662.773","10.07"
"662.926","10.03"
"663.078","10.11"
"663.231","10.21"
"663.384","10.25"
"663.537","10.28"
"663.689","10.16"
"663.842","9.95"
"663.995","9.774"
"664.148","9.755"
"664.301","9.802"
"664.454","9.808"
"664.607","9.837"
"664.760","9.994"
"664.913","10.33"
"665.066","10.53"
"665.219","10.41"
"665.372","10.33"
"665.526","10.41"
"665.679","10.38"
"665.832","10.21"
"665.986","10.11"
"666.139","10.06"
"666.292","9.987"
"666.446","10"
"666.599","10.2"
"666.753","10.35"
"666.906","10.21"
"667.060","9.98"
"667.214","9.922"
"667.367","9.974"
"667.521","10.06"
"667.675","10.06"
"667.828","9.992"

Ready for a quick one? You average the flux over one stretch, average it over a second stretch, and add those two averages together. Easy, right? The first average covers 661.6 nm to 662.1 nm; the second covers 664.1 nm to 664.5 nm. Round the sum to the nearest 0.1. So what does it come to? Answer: 20.1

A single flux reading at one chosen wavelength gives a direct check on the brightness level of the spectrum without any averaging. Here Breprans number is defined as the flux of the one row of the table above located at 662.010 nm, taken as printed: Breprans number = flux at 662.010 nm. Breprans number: 10.47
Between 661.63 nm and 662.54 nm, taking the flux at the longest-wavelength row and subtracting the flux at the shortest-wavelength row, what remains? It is 0.23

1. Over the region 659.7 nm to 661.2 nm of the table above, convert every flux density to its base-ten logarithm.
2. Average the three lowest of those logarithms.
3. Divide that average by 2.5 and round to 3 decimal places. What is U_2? 0.401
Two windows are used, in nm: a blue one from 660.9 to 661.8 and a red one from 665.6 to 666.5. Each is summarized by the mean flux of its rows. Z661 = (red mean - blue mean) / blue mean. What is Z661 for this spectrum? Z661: -0.010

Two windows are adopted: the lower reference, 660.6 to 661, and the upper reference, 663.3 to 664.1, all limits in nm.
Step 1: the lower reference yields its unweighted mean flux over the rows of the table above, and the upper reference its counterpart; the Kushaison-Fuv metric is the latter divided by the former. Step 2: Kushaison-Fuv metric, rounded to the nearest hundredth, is 1.00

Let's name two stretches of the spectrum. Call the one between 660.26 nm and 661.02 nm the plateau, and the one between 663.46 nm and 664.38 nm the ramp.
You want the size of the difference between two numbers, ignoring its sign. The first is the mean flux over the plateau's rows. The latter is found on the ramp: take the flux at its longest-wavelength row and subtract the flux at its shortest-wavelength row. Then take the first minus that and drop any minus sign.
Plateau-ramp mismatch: 10.6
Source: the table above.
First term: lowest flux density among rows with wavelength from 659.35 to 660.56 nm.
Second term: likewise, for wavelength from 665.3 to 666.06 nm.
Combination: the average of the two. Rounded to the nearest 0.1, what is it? 10.0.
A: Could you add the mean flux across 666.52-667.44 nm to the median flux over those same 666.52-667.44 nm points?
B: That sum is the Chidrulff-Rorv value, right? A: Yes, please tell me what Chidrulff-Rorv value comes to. 20.20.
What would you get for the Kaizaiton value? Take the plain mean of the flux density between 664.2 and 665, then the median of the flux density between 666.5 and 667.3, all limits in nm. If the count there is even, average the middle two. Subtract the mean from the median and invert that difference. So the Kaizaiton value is 4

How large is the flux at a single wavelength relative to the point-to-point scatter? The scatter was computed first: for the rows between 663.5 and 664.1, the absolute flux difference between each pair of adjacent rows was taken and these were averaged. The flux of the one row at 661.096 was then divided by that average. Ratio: 61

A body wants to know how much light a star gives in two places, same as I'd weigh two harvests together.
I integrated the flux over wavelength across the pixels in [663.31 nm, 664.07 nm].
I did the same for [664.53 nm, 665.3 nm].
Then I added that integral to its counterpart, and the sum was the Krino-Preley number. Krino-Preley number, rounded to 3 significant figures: 15.5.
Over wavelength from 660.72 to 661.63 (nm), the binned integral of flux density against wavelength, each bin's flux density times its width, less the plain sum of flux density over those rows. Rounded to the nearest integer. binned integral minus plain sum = -52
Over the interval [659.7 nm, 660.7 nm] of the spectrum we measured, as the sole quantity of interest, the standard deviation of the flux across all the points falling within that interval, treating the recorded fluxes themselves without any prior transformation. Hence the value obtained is 0.06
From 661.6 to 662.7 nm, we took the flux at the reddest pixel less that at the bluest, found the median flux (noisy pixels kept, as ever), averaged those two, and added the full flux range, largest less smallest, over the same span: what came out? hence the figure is 5.78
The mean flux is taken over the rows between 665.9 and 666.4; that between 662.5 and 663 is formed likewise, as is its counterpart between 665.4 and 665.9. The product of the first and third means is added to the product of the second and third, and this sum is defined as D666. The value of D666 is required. 208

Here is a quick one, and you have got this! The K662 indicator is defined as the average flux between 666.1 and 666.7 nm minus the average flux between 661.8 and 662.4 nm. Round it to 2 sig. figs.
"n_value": -0.47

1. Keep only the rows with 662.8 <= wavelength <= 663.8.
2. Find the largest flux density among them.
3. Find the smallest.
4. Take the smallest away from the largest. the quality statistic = 0.25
